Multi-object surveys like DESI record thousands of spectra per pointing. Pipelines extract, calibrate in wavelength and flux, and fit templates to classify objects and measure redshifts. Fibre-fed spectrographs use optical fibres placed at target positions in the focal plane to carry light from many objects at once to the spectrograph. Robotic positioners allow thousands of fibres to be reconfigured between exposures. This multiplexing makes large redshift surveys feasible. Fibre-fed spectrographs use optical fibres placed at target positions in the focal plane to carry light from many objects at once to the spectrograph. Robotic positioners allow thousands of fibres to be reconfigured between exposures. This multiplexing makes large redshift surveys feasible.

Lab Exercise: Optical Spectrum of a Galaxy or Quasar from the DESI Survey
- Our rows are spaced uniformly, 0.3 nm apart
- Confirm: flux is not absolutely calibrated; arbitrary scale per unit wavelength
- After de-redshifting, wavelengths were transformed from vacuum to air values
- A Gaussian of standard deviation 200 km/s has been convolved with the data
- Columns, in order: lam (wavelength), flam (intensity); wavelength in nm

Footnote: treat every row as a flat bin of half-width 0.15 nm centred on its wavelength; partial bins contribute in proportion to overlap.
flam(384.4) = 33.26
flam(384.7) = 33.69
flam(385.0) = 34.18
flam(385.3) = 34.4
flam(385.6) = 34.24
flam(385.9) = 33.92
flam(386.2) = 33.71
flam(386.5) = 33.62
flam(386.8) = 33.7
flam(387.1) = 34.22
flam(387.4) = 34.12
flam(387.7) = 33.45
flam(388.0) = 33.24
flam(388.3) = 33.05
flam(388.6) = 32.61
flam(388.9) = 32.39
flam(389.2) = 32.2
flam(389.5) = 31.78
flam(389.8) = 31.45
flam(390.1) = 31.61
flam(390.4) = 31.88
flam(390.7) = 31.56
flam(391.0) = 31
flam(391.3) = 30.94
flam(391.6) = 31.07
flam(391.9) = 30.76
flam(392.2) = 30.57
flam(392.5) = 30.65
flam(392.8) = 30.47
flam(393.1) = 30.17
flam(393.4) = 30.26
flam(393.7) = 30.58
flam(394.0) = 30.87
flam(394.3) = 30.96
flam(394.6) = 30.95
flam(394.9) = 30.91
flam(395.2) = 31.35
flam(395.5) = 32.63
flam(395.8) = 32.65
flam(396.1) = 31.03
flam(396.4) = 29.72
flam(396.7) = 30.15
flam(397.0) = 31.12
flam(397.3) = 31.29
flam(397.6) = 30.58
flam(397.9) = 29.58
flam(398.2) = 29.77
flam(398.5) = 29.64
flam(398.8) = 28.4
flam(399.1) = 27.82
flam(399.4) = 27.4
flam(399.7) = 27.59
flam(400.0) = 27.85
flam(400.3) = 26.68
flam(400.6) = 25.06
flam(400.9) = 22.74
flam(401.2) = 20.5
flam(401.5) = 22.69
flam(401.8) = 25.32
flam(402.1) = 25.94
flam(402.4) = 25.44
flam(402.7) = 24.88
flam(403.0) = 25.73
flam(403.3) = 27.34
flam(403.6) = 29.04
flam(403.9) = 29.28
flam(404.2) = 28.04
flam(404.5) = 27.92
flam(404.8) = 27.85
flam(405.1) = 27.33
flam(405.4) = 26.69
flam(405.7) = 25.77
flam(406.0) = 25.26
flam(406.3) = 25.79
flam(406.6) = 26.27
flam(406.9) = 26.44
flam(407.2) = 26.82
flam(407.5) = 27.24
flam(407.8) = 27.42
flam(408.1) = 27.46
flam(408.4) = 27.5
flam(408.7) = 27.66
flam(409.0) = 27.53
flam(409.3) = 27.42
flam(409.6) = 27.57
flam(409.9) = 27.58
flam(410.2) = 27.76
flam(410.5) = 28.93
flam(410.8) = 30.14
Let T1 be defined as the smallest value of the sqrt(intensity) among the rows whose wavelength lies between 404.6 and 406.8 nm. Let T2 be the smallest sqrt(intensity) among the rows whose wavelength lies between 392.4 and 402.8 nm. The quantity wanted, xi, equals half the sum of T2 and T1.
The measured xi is 4.78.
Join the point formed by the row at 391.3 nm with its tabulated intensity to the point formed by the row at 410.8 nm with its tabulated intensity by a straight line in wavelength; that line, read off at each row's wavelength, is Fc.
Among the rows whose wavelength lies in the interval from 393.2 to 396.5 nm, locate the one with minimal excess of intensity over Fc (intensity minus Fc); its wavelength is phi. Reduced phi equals 396.4 nm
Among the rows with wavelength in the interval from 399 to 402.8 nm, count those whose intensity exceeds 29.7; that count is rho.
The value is 0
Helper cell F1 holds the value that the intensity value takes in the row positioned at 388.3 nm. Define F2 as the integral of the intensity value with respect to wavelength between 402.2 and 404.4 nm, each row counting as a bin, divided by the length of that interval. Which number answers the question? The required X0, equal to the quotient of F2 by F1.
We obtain 0.82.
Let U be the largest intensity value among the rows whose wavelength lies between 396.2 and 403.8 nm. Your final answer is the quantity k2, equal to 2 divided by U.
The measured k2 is 0.0639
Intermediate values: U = 31.29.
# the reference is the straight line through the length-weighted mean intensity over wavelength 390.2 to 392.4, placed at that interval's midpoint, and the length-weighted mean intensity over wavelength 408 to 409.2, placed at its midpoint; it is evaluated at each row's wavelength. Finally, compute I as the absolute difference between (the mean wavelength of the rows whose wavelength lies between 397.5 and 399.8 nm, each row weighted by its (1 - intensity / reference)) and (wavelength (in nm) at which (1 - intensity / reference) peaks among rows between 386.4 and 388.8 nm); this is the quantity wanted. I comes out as 10.90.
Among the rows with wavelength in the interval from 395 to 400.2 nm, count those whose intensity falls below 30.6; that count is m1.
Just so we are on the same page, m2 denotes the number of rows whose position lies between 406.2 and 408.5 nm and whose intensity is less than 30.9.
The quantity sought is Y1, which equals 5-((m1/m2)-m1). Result 14.6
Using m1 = 11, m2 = 8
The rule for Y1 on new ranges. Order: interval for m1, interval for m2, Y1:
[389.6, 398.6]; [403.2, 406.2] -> 14.9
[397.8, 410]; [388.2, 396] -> 40.9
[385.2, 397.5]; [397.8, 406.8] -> 11.8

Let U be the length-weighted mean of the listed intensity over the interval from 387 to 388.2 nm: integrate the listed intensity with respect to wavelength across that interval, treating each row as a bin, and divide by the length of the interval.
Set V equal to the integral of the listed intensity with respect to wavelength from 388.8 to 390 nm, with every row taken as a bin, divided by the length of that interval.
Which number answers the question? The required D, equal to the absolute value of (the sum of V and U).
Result 65.6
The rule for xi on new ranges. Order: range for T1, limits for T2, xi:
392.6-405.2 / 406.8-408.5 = 4.83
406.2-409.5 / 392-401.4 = 4.80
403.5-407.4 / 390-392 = 5.29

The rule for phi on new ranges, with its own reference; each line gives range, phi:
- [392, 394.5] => 393.1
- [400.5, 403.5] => 401.2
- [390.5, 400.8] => 400.6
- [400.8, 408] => 401.2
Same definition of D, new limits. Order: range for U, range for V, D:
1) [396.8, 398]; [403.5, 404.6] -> 59.2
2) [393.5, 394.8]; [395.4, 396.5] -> 62.4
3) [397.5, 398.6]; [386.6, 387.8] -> 63.8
